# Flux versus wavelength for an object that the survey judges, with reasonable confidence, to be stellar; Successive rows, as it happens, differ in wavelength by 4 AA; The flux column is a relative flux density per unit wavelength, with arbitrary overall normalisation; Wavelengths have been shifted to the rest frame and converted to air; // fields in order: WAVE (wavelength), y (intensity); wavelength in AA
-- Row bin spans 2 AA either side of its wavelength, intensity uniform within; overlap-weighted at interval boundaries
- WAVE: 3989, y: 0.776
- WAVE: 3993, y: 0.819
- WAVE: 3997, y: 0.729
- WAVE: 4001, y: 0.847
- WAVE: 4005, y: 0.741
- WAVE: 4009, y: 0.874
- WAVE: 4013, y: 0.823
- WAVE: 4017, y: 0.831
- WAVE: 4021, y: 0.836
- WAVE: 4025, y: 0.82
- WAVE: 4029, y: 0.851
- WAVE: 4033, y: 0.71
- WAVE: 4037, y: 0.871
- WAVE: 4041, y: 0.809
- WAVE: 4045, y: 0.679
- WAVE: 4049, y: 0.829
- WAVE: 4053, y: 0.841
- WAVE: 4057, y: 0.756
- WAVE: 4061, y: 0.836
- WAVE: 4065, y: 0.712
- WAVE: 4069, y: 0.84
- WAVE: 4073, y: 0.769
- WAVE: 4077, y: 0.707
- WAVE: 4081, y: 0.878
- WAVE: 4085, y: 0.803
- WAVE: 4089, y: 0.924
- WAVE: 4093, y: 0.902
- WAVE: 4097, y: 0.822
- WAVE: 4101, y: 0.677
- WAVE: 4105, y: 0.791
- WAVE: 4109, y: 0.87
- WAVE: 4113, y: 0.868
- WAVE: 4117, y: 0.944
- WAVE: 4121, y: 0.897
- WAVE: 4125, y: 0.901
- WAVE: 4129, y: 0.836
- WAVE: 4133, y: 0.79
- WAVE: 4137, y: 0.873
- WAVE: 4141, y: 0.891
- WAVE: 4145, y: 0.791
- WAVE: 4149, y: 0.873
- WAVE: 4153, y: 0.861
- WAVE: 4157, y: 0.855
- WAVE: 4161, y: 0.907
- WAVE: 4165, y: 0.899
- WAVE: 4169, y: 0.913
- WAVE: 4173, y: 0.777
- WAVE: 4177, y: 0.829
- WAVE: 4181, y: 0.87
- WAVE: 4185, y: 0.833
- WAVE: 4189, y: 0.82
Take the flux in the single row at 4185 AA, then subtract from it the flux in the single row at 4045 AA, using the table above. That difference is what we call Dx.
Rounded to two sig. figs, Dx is 0.15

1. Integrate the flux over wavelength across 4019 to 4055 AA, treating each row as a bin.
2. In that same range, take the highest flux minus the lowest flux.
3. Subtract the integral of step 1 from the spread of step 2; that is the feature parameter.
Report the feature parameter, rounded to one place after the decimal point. -28.8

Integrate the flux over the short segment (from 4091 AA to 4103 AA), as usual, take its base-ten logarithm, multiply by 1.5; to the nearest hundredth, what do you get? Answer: 1.47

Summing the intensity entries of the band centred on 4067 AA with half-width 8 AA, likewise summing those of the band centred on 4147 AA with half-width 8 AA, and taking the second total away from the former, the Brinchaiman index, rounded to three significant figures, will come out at -0.259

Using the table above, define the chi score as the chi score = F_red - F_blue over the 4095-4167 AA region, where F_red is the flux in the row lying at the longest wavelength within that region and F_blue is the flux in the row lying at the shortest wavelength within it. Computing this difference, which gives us 0.08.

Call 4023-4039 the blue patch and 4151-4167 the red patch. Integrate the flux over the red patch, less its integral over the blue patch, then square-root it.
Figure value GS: 1.0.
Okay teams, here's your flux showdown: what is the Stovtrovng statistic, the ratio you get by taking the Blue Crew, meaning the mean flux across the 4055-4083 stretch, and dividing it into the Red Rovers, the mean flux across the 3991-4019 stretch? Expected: 1.03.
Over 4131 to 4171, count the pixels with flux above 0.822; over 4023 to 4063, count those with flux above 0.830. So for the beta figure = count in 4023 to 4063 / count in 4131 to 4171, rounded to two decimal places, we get 0.50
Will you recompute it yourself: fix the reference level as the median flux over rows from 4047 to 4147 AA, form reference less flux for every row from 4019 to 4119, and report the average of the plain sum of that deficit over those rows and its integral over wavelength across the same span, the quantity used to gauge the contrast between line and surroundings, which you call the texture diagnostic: 1.4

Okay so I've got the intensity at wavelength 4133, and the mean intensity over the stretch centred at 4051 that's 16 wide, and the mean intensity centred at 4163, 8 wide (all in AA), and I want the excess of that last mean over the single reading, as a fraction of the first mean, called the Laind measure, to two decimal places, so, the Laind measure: 0.15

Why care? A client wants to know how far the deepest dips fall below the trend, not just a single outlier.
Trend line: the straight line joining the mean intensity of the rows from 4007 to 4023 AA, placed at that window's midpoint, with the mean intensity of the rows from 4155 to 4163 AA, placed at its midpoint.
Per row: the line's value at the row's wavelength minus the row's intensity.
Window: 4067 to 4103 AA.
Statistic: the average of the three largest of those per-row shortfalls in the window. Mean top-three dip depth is 0.142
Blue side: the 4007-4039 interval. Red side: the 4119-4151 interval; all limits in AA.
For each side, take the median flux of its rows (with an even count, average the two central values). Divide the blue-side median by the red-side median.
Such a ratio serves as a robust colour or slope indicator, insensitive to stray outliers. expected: 0.95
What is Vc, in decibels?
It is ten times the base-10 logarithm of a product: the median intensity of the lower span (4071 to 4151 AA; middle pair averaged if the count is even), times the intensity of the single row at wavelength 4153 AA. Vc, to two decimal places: -1.26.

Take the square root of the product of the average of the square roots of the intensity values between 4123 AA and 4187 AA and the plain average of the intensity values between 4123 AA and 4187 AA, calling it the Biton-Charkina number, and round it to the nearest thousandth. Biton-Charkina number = 0.890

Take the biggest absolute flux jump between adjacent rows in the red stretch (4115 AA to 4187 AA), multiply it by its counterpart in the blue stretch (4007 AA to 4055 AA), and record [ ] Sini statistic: 0.0219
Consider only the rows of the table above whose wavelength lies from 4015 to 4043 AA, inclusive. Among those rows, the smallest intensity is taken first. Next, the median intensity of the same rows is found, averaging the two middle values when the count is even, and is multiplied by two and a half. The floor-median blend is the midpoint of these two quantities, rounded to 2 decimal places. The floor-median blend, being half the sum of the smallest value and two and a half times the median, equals 1.39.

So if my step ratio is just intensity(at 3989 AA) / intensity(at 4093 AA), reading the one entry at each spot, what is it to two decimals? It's 0.86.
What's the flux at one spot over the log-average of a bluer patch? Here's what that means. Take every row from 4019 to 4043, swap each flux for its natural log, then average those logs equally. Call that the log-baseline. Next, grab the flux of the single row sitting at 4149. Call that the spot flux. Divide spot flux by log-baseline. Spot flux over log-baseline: -4.25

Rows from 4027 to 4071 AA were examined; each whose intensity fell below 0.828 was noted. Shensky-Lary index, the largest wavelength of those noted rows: 4065 AA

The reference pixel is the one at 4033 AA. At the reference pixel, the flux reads 0.71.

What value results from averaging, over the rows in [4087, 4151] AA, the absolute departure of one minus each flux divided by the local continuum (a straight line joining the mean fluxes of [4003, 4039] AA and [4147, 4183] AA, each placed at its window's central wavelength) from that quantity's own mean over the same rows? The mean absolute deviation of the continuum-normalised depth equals 0.060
